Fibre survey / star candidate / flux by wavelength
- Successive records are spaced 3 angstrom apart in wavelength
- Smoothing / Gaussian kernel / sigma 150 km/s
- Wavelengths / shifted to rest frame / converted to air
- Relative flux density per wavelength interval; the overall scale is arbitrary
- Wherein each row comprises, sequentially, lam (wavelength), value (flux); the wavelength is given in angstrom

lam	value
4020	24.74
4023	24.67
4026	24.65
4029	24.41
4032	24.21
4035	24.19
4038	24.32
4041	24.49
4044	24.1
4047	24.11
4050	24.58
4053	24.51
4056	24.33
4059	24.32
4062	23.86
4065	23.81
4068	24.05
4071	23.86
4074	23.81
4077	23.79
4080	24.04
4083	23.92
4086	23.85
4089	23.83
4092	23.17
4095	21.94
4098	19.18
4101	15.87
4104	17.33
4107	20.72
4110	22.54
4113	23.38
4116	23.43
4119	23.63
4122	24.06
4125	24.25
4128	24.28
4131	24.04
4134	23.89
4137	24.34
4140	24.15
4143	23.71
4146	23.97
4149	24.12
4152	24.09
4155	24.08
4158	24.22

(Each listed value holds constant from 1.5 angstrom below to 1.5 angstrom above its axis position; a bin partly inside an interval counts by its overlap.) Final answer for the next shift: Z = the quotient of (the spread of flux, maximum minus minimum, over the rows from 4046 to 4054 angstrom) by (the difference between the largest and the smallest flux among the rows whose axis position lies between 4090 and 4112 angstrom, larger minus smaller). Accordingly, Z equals 0.1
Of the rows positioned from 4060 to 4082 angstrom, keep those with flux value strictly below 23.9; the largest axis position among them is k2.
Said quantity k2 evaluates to 4077 angstrom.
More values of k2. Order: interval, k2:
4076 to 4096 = 4095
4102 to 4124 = 4119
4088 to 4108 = 4107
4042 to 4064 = 4062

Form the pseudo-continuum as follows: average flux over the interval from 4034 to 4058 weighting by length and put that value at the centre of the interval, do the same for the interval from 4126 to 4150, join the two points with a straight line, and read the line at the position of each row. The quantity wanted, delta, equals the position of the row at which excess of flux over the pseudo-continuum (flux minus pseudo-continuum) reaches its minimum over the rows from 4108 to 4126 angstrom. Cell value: 4110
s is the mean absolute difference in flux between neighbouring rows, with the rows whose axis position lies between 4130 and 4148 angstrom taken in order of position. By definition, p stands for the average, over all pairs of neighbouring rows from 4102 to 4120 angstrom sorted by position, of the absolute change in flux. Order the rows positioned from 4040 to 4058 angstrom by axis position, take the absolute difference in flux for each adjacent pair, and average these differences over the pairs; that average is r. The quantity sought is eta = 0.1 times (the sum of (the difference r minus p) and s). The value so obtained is -0.07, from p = 1.26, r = 0.22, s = 0.30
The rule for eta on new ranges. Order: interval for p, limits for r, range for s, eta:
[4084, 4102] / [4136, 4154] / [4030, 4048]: -0.12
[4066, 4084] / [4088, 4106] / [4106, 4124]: 0.24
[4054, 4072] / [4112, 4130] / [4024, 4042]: 0.01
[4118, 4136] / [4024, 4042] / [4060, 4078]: 0.01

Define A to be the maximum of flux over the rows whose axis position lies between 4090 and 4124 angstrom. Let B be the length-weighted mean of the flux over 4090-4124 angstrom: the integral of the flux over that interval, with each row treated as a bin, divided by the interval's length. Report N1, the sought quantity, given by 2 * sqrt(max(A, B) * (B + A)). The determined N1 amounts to 66.2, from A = 24.06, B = 21.5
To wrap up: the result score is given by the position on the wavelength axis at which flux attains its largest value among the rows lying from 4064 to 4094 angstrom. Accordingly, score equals 4068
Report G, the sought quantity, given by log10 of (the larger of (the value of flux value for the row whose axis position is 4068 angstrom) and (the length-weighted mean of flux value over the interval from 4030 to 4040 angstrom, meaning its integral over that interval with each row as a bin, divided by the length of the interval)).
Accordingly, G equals 1.38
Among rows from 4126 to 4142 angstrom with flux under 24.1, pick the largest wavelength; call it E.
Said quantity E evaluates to 4134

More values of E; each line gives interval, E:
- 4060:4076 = 4074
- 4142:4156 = 4155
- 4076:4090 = 4089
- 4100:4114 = 4113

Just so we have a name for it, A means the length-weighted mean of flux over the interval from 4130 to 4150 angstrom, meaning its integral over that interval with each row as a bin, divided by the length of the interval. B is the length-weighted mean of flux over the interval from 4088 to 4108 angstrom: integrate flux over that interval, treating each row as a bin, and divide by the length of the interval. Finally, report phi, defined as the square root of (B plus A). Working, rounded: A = 24.0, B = 20.2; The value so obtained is 6.65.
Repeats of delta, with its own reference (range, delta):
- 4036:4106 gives 4101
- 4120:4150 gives 4143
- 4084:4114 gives 4101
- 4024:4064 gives 4062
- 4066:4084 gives 4077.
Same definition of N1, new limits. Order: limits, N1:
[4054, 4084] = 68.6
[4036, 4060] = 69.4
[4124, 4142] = 68.7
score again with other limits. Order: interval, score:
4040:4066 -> 4050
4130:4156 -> 4137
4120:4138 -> 4137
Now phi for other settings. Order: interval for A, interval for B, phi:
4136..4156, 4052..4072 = 6.94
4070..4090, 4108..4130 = 6.89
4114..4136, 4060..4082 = 6.92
